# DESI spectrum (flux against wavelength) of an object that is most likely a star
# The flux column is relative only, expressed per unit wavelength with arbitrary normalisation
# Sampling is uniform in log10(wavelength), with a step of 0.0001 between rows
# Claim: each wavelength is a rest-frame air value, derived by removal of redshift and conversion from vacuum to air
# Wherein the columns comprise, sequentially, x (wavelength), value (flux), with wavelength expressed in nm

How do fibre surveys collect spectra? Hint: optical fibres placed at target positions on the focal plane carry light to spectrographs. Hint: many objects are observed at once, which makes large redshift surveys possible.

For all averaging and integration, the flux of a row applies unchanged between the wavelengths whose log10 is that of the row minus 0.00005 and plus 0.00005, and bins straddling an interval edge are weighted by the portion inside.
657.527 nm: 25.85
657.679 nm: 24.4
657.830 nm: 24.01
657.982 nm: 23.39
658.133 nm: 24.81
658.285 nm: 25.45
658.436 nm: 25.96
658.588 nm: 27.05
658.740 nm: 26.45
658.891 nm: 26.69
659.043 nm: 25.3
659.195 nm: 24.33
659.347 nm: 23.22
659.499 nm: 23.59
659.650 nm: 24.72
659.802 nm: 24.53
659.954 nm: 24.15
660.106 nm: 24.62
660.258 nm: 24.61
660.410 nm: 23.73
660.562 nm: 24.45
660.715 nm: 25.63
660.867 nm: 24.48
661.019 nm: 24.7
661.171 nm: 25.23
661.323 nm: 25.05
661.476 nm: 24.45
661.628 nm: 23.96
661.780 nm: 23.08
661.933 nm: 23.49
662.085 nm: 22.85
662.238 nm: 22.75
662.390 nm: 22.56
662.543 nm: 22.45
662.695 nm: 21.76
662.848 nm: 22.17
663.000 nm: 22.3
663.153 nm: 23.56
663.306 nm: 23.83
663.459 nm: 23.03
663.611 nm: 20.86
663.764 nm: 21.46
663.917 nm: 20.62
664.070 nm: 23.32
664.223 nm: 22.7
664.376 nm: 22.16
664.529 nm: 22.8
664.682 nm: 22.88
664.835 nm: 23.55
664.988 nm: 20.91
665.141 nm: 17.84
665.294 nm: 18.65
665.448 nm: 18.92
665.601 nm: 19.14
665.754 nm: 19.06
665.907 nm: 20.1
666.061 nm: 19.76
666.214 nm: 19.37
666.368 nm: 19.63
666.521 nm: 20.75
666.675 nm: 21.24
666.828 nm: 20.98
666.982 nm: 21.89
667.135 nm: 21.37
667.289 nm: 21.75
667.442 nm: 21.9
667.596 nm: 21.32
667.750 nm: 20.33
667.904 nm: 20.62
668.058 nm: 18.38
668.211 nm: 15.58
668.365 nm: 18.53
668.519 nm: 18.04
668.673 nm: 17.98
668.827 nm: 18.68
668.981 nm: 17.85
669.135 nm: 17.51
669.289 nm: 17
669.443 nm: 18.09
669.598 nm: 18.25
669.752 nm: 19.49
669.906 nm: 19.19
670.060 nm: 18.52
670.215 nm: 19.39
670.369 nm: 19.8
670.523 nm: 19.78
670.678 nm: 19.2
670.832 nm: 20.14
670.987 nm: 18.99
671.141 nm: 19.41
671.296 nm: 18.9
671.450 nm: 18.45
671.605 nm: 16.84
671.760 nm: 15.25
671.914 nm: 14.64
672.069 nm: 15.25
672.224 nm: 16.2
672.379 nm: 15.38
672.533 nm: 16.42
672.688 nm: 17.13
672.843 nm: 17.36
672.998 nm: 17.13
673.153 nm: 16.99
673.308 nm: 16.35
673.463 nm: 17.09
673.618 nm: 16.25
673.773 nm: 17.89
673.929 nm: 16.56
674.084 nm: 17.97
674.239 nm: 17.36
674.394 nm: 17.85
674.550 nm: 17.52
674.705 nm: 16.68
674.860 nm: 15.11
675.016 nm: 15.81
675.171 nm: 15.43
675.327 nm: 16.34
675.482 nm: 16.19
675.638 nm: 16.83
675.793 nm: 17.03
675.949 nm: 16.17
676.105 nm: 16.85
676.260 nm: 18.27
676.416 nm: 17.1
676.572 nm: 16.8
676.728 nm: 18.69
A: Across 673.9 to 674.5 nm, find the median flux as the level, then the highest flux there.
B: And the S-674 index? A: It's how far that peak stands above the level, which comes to 0.4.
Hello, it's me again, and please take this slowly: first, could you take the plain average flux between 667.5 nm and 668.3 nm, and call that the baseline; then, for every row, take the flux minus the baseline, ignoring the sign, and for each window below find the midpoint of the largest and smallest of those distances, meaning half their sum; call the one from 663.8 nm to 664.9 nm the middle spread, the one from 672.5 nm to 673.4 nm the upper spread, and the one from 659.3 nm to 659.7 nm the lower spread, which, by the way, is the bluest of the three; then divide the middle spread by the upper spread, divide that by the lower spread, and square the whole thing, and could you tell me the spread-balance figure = 0.06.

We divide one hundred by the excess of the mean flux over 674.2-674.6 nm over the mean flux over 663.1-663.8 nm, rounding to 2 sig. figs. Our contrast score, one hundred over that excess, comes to -20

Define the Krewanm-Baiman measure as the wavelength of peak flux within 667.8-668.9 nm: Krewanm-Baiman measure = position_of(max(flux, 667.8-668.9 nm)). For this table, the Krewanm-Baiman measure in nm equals 667.904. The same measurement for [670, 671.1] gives 670.832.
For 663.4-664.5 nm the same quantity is 664.070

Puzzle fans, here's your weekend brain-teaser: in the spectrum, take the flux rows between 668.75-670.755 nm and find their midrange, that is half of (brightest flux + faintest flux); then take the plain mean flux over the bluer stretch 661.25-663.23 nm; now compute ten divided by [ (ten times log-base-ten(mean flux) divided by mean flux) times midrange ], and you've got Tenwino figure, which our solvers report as 0.92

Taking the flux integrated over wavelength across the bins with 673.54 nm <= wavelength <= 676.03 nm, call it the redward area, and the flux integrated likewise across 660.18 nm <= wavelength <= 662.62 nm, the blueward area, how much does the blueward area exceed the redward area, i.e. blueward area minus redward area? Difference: 17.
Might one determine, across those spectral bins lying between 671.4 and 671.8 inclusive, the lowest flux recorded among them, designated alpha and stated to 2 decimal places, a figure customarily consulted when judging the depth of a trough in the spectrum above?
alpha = 15.25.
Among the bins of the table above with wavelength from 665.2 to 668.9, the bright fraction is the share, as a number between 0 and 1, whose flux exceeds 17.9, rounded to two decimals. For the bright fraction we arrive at 0.96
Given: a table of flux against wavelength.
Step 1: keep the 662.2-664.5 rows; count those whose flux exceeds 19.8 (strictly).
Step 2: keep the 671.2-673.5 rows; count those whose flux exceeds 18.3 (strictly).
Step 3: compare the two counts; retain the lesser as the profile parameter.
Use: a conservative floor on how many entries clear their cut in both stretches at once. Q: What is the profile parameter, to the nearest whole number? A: 2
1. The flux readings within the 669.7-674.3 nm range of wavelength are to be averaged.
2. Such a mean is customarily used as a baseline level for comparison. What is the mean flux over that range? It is 18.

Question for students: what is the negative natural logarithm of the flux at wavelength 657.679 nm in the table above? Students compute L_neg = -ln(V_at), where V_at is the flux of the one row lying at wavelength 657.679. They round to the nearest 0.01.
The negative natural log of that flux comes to -3.19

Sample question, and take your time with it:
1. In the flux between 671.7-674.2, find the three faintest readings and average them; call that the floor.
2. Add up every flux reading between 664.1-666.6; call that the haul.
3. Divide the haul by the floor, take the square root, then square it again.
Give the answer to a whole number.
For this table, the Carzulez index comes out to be 22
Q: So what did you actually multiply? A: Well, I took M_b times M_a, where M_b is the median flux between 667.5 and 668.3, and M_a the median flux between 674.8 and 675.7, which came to 325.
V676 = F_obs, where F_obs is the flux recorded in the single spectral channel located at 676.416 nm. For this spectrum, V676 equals 17.1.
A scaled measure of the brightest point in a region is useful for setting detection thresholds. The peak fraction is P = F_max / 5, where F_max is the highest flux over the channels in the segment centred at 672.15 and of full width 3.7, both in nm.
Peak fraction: 4.03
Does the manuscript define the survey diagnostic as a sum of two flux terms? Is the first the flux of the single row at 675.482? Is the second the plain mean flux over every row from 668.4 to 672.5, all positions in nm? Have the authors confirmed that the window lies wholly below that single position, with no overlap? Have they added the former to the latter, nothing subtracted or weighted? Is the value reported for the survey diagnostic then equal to 34.2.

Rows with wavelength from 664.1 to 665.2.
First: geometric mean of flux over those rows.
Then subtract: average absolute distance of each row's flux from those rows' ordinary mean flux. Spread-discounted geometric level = 20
